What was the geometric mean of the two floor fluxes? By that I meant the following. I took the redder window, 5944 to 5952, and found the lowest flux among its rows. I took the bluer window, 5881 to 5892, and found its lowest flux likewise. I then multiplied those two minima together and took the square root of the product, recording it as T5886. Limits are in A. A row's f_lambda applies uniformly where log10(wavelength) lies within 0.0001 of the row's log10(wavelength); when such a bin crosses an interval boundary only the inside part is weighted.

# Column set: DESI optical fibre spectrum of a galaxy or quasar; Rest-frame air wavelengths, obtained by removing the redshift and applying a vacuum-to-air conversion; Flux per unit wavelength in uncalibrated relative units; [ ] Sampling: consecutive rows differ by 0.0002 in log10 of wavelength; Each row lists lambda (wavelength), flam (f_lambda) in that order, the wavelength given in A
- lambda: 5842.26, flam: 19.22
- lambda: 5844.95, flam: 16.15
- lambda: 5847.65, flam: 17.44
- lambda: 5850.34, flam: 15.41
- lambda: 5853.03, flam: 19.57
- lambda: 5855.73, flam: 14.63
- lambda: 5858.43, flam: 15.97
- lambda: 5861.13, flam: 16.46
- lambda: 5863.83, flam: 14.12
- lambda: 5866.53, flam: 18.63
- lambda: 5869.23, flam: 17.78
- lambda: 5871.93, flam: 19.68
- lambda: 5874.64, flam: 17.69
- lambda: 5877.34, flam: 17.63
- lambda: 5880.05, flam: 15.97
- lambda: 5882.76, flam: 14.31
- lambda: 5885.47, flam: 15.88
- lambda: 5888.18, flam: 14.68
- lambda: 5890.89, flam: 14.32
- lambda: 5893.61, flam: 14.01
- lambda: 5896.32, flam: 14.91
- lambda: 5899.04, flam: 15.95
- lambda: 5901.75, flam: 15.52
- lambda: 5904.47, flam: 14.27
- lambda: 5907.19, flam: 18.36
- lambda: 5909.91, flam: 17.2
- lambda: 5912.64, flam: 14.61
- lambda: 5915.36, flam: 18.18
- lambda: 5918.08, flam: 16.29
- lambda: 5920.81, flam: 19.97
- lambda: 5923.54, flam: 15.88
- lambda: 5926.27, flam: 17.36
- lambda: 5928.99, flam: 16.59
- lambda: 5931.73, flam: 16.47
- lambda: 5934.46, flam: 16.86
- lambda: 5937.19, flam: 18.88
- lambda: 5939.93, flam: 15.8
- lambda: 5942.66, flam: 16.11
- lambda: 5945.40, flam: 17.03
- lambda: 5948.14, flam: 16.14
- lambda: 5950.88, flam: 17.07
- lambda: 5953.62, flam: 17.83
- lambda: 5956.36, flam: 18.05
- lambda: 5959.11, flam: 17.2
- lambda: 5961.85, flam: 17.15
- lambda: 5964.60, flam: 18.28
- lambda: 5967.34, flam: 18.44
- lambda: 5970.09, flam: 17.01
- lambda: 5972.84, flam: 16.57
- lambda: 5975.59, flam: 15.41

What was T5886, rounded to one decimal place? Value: 15.2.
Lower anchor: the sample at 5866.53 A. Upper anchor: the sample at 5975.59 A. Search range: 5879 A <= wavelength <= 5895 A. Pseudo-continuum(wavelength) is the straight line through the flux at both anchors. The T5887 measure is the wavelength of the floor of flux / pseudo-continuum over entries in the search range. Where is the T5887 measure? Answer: 5893.61 A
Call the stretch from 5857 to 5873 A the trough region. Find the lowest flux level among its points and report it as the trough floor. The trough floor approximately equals 14.12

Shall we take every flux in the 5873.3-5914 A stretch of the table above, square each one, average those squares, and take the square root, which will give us 15.7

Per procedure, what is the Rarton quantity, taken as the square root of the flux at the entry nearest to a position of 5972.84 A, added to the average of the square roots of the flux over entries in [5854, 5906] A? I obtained 8.06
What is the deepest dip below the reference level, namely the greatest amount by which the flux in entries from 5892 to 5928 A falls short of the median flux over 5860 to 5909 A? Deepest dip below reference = 1.9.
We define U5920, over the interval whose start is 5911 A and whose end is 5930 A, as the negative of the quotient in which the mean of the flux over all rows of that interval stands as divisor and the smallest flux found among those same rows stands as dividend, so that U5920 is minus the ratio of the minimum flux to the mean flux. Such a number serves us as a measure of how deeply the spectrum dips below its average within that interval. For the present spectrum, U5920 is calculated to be -0.860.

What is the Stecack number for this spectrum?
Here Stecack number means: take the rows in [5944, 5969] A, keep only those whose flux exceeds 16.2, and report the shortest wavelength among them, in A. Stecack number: 5945.40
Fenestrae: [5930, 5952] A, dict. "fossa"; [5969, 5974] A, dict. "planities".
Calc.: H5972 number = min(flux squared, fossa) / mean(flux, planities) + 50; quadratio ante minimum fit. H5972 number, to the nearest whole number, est 65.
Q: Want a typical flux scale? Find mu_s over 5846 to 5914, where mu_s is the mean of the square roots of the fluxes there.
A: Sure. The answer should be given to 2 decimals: 4.02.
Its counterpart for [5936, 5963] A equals 4.14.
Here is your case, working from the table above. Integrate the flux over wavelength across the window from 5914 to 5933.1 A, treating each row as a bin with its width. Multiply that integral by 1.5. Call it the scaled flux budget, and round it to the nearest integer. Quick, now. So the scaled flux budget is 494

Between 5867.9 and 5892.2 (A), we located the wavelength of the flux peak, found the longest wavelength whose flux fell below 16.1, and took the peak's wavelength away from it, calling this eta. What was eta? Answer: 19.0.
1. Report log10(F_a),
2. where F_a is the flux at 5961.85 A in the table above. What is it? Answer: 1.234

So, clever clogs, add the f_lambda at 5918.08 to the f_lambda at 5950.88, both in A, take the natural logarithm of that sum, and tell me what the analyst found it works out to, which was 3.51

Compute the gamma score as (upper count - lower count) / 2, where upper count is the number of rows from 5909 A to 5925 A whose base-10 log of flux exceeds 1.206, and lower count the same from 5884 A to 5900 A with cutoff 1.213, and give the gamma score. 2.00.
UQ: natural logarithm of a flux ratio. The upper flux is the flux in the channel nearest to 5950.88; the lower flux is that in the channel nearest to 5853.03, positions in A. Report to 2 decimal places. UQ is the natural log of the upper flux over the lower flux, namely -0.14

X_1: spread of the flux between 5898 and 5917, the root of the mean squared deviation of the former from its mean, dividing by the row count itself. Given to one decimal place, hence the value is 1.5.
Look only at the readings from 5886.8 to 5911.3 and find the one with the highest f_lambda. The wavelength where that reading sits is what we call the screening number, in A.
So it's 5907.19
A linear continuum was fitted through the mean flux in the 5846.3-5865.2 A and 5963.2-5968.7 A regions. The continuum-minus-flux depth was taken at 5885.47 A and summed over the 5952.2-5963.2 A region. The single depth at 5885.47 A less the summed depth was -2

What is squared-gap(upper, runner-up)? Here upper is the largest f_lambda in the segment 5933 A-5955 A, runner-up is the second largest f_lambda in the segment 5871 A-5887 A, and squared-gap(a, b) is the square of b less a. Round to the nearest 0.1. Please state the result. 1.4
